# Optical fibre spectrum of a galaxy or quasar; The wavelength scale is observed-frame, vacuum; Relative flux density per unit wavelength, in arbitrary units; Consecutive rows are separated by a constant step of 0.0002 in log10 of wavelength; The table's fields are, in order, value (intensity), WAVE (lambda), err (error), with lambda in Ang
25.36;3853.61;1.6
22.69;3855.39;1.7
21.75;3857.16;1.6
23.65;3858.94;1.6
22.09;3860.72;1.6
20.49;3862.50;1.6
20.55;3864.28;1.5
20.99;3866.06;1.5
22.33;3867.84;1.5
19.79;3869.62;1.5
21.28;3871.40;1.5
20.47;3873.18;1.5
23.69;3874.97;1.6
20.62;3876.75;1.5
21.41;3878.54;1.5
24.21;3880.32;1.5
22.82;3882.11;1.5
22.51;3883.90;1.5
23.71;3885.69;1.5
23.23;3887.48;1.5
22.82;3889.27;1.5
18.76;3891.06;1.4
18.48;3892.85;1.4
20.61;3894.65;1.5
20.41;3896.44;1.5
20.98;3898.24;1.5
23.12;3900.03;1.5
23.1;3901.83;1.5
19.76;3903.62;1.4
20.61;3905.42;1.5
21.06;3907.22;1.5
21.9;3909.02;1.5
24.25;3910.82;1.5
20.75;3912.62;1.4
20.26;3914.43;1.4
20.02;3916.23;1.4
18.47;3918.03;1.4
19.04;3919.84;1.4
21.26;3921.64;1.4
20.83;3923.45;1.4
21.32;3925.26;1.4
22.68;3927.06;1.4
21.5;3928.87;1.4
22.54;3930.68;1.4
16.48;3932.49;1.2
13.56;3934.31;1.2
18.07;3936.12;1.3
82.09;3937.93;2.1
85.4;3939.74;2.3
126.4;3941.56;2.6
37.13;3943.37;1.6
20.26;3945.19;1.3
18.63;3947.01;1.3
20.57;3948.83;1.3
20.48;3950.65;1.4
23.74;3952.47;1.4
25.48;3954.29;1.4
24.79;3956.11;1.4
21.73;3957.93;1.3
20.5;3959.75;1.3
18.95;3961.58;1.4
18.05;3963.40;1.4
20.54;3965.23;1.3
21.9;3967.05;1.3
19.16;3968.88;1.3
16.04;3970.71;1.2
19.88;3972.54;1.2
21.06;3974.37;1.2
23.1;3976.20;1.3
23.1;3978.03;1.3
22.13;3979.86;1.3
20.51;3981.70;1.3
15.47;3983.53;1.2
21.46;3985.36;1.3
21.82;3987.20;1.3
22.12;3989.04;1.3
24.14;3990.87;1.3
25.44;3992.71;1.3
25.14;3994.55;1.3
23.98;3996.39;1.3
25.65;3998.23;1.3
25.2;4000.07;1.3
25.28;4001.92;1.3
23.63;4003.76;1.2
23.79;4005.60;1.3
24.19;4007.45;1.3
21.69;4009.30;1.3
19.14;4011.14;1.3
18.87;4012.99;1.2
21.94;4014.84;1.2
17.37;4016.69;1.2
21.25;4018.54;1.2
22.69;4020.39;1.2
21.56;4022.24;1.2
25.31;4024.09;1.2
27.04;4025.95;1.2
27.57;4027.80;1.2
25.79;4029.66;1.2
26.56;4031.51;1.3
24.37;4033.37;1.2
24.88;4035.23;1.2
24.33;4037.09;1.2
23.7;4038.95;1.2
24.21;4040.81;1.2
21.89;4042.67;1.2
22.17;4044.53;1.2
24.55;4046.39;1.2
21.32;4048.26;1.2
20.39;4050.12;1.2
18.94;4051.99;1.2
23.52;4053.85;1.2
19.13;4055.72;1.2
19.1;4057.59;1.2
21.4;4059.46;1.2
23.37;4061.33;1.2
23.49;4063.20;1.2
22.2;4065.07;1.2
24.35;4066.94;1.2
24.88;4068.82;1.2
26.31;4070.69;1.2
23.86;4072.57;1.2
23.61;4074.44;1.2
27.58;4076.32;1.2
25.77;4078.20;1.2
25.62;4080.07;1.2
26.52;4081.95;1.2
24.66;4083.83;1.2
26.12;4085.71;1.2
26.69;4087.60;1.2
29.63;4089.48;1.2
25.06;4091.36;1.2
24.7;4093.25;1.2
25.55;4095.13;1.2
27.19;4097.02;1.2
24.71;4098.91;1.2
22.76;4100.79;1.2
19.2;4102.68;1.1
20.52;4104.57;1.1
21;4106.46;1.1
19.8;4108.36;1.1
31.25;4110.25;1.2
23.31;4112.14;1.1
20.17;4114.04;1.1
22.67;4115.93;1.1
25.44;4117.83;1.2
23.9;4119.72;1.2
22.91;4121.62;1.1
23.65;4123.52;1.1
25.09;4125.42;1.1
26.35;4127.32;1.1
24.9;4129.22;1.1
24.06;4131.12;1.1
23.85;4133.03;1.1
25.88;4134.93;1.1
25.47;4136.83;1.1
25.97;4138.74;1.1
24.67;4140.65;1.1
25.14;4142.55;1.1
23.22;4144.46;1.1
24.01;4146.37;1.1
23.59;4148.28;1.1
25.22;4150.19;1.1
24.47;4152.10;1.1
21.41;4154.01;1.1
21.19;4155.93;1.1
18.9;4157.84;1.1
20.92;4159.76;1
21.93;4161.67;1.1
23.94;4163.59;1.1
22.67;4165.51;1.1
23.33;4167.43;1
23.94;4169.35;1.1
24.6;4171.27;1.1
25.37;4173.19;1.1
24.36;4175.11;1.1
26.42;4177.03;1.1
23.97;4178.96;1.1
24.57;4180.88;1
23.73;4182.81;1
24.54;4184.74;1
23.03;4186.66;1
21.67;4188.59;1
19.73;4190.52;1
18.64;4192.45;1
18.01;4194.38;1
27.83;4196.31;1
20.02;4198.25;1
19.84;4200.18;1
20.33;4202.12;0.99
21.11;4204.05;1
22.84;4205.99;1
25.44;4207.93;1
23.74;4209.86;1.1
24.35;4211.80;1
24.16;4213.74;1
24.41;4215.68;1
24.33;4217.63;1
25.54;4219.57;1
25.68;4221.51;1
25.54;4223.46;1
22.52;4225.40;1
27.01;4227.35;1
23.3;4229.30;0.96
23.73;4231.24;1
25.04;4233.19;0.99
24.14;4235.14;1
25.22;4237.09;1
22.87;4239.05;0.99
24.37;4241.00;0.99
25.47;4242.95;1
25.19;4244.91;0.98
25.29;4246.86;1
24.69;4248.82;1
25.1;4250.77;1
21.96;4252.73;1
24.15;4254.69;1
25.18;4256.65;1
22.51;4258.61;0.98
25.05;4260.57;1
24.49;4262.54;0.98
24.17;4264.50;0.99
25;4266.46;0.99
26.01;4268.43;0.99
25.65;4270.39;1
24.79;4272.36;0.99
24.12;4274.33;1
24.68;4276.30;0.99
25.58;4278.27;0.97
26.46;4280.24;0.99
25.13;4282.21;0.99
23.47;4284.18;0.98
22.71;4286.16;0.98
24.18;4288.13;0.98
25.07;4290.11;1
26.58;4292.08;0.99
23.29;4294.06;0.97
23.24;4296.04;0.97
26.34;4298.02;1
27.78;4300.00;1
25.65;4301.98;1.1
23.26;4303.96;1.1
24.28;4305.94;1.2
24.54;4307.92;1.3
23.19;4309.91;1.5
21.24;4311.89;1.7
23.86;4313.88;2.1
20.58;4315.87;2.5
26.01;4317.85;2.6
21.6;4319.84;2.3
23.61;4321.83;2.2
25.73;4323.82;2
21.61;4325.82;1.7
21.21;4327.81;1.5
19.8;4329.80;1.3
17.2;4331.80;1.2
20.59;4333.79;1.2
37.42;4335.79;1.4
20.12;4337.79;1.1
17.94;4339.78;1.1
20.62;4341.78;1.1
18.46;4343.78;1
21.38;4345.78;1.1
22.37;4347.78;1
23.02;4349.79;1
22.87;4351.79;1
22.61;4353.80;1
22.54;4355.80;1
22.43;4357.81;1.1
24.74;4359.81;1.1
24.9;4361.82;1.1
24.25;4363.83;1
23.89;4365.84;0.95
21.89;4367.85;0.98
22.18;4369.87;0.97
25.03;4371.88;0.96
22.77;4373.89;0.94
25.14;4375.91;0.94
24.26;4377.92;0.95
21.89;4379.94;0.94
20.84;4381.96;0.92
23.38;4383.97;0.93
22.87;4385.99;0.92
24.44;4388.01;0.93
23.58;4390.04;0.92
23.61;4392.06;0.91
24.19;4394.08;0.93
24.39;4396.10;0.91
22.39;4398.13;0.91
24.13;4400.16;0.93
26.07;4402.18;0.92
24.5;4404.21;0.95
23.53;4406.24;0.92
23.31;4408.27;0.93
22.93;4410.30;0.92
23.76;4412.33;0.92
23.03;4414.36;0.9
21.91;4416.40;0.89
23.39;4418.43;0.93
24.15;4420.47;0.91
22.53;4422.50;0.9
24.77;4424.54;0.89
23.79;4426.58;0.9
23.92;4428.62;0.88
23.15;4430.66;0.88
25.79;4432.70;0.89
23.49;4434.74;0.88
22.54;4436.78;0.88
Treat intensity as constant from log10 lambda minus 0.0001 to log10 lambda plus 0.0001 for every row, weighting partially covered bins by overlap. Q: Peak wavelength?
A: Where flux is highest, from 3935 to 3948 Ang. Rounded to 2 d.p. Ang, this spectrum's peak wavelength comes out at 3941.56 Ang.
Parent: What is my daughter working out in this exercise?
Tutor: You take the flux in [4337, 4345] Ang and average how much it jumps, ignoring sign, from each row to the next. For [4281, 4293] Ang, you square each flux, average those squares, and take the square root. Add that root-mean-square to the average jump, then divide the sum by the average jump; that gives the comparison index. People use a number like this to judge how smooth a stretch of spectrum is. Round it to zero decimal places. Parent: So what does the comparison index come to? 11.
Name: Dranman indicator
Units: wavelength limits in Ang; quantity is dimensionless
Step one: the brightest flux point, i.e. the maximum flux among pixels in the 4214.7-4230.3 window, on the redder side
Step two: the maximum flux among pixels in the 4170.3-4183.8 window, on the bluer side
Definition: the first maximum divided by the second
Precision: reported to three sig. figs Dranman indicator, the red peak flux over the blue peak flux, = 1.02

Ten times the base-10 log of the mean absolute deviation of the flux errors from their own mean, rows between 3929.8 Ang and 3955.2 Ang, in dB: -4.7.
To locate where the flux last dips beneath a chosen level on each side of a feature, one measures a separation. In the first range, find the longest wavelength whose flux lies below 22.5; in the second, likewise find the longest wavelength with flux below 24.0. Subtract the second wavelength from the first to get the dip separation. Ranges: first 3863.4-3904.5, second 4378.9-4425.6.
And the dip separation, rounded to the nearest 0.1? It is -518.9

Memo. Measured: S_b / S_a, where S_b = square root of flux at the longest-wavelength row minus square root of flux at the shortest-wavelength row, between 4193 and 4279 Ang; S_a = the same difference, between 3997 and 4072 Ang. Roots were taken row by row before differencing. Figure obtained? 12.6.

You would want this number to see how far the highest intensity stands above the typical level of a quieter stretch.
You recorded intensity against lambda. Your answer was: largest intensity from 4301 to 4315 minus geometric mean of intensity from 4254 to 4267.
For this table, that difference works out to 1.3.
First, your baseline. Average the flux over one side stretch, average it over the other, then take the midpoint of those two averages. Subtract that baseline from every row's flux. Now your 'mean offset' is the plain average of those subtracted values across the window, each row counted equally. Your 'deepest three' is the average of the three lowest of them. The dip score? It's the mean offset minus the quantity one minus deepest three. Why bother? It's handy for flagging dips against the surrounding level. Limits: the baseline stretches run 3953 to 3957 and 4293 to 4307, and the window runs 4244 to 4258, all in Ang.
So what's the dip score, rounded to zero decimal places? -3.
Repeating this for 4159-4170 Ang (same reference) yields -6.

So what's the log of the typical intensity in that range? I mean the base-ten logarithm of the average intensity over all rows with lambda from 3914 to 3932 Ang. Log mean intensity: 1.32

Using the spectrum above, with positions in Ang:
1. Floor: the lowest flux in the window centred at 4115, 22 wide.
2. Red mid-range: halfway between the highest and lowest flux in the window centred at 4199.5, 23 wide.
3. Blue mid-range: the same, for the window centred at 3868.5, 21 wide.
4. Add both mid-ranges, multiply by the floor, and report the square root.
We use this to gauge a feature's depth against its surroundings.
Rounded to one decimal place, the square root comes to 29.7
